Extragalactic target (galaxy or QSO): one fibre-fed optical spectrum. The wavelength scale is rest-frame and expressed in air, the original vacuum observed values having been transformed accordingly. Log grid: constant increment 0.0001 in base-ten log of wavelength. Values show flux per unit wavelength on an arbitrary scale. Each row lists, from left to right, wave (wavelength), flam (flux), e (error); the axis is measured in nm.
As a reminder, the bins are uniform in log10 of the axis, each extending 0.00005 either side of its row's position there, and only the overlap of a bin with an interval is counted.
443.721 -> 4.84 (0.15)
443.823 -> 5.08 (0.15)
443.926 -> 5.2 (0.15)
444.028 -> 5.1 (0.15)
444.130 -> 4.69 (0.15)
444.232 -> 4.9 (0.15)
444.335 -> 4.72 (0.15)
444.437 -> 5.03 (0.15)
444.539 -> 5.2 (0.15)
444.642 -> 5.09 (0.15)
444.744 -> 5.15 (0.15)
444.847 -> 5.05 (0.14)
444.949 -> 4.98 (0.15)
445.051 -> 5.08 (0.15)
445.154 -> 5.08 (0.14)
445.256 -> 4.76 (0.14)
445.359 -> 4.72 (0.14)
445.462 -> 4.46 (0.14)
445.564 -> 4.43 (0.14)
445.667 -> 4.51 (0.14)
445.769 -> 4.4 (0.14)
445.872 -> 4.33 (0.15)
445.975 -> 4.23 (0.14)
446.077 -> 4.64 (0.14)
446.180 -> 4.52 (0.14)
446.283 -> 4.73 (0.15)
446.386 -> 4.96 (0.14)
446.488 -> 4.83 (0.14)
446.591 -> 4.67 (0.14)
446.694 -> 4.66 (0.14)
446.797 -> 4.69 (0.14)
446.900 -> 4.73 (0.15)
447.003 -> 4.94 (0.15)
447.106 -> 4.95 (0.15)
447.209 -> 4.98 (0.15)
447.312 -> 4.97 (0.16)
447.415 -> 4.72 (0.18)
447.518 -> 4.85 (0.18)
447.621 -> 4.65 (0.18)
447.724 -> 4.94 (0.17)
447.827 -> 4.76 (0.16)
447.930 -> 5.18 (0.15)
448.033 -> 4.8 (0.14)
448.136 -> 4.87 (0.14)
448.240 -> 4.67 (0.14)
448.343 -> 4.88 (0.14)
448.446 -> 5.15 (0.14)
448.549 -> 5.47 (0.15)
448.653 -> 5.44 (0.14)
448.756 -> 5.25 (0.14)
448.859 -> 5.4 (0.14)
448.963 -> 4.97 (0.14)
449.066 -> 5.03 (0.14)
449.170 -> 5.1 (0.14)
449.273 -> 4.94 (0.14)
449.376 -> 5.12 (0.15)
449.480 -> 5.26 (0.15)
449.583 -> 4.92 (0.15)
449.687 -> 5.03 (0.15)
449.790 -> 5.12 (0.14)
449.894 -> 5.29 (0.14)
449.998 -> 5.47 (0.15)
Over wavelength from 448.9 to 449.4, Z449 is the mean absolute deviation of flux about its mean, 0.062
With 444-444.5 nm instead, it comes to 0.146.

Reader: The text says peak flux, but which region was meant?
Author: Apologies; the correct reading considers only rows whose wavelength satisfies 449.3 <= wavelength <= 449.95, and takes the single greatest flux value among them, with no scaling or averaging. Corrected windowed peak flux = 5.29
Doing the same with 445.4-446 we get 4.51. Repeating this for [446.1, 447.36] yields 4.98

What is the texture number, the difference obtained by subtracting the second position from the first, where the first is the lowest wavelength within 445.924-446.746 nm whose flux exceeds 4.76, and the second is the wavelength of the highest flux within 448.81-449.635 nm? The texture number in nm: -2.47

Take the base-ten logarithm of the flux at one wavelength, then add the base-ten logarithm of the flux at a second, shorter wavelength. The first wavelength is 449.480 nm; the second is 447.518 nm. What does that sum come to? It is 1.41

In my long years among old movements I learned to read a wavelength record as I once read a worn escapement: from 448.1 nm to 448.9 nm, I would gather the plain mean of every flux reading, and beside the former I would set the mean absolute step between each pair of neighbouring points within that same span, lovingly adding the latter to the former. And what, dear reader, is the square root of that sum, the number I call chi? 2.31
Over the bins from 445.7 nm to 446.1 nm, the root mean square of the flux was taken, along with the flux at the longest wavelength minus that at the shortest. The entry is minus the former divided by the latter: -18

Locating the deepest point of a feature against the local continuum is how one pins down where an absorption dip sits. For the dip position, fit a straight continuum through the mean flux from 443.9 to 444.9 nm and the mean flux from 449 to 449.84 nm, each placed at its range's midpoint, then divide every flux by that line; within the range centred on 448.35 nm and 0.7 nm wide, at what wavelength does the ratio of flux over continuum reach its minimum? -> 448.240 nm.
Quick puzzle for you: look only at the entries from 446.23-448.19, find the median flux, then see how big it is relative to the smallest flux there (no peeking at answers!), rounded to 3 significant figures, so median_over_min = 1.04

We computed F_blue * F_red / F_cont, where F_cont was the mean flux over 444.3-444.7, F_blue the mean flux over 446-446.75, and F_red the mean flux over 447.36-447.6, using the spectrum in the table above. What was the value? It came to 4.5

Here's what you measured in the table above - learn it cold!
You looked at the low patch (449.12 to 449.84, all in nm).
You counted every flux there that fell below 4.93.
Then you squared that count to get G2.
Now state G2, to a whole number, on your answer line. 1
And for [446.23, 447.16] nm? 36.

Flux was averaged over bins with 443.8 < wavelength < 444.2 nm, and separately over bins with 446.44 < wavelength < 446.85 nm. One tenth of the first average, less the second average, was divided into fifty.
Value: -11.9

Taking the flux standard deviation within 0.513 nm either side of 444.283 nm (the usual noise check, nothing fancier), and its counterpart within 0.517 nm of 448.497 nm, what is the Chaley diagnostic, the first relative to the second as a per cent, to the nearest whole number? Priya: 64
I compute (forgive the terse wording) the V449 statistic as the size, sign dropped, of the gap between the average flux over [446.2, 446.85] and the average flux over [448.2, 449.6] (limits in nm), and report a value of 0.4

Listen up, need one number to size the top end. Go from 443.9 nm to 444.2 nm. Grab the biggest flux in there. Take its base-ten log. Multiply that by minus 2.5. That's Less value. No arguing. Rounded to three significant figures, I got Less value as -1.79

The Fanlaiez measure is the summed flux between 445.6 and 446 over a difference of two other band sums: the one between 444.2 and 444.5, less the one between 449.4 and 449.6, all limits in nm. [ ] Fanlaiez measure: 4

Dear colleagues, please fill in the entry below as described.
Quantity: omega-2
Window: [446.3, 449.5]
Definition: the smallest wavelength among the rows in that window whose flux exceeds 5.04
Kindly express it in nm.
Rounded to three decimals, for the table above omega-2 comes 447.930 nm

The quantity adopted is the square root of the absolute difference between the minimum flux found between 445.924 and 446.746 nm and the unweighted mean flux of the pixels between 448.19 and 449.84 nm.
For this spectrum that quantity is 0.94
